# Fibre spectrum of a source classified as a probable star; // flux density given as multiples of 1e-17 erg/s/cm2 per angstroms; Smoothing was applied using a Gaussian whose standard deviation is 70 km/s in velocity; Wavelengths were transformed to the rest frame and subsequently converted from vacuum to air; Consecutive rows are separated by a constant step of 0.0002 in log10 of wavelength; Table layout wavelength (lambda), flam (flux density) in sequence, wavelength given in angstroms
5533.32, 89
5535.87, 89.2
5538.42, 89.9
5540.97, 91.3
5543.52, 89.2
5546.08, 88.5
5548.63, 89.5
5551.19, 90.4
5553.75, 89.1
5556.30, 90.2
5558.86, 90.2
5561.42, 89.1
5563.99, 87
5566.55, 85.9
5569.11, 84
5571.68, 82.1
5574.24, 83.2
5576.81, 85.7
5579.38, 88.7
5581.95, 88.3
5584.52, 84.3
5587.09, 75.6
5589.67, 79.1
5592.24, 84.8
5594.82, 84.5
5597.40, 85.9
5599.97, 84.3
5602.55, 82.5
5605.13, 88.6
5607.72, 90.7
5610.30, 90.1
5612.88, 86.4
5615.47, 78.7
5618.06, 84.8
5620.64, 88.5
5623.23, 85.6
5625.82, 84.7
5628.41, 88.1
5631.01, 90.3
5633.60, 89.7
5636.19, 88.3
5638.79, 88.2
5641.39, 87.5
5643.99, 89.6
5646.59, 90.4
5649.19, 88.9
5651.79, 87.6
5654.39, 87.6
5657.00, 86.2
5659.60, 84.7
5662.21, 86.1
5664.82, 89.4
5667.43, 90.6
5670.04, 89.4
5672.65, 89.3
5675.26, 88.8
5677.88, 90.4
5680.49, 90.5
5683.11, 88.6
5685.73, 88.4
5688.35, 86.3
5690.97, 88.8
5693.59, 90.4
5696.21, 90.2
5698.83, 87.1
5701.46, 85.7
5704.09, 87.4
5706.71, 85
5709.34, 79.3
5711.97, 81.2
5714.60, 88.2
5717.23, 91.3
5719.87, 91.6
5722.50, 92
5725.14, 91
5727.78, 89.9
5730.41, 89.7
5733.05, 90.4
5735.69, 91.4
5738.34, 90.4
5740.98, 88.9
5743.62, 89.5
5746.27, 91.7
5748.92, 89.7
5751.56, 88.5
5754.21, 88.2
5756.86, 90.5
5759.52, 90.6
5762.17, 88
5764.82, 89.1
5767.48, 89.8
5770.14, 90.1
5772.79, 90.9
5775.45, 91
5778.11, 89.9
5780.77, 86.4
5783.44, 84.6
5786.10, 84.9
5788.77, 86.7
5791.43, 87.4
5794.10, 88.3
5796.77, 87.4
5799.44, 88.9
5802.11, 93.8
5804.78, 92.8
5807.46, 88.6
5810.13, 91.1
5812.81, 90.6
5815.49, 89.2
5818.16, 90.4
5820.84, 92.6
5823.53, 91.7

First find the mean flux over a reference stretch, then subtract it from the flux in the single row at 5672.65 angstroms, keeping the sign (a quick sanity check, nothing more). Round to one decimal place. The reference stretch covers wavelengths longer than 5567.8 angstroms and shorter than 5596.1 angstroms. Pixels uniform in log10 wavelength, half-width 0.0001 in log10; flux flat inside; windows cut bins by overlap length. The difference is 5.6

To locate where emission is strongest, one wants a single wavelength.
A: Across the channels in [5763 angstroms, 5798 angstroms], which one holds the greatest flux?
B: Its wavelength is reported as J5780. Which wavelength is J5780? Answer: 5775.45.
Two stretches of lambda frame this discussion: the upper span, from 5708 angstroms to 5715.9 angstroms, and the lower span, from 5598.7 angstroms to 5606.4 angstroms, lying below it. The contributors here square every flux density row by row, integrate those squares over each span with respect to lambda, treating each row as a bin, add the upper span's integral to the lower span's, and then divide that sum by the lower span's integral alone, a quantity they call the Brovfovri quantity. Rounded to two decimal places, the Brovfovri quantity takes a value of 1.97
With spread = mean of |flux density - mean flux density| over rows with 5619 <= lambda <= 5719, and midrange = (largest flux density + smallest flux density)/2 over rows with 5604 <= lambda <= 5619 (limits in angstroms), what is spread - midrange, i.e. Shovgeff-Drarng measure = -82.8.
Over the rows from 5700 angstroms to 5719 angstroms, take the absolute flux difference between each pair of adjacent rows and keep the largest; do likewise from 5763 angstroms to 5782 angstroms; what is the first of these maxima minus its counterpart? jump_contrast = 3.5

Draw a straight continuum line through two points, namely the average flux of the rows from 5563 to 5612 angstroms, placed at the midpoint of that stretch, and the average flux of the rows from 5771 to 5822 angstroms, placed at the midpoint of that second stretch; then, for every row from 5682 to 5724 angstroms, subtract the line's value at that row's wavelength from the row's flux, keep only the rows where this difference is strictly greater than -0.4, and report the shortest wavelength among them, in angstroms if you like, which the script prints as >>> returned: 5683.11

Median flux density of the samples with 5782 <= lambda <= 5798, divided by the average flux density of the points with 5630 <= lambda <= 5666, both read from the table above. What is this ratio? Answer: 0.99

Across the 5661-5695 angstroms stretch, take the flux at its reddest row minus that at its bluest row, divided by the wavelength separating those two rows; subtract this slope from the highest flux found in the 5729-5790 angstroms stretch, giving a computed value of 91.6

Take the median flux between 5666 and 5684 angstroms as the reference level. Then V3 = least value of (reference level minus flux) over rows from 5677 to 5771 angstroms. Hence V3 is -2.6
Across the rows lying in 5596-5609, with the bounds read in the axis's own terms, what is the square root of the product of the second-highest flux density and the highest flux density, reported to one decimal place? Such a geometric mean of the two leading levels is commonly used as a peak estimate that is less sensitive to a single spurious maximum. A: 89.6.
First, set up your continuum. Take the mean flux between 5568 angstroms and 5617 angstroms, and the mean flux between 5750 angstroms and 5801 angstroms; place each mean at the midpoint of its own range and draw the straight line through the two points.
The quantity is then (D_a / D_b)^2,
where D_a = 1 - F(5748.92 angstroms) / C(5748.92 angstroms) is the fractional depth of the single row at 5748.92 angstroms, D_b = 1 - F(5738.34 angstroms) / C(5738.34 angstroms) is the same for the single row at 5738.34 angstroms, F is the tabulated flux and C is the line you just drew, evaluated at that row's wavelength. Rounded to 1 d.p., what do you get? 0.4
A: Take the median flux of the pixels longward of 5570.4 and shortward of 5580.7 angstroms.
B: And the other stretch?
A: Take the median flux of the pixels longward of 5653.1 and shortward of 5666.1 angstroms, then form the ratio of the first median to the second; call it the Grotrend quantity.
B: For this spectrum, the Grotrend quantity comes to 0.98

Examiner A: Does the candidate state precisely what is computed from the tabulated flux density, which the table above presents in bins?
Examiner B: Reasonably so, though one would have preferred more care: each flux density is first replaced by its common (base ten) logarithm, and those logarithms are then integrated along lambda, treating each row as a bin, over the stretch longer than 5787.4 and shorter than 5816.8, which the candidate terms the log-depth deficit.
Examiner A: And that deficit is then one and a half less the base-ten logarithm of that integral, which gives -0.259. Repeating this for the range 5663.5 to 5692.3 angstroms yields -0.249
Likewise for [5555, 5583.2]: -0.238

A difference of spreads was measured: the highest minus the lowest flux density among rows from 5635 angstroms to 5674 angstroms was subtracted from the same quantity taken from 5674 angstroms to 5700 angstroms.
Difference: -1.7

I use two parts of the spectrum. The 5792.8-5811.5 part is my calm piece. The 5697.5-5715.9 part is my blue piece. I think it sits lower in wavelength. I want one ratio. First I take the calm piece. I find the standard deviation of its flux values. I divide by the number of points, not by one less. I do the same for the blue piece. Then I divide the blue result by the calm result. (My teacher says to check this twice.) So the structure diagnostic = 1.4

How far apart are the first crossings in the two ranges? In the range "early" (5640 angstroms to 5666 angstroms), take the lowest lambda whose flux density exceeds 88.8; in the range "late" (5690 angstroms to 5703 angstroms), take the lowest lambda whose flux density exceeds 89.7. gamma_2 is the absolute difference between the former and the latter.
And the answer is 49.6 angstroms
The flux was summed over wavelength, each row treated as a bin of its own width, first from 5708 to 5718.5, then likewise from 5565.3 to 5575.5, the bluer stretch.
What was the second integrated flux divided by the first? 0.96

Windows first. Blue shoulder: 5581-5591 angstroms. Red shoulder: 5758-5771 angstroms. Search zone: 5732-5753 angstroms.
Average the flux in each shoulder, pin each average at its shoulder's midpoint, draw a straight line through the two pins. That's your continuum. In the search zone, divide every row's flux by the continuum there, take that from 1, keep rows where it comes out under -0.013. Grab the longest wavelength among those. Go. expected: 5746.27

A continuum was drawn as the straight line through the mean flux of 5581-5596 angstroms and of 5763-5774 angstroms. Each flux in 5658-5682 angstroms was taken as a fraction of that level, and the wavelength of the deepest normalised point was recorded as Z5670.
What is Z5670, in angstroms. 5659.60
